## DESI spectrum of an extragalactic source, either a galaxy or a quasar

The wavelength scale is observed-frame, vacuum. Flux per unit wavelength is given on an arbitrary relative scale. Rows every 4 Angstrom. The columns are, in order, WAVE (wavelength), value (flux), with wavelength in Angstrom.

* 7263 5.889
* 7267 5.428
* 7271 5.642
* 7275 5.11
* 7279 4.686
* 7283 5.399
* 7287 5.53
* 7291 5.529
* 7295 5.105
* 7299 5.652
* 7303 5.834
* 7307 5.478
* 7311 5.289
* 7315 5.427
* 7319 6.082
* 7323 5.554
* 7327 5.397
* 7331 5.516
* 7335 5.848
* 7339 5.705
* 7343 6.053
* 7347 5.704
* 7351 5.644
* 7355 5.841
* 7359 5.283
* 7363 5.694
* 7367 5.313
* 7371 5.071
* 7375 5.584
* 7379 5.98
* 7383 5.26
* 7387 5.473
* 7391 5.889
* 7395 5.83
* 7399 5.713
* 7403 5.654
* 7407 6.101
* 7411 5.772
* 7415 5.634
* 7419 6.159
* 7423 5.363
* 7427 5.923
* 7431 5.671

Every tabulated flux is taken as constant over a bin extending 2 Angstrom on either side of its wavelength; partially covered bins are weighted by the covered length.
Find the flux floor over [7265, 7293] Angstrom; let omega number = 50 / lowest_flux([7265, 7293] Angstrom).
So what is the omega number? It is 10.7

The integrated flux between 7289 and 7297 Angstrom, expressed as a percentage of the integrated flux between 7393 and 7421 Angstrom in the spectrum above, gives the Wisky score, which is 26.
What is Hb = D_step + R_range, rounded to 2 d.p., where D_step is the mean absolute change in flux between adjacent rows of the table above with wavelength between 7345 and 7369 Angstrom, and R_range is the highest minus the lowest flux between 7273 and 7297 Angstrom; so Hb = 1.17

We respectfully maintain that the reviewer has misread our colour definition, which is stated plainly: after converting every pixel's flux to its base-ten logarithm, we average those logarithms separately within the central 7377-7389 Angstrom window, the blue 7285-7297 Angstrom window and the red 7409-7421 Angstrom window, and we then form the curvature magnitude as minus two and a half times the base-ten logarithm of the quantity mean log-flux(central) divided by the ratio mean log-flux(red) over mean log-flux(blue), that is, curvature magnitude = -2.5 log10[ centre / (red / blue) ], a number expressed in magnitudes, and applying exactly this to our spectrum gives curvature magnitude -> 0.37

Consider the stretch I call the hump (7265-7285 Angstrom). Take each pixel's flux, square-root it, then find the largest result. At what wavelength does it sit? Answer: 7271 Angstrom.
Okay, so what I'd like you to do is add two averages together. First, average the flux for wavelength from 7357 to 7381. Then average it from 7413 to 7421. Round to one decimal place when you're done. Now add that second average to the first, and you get 11.4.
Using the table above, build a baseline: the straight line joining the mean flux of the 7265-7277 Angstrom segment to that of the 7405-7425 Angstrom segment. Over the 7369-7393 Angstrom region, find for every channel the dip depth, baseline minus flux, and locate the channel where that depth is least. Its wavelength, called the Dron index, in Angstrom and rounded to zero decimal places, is 7379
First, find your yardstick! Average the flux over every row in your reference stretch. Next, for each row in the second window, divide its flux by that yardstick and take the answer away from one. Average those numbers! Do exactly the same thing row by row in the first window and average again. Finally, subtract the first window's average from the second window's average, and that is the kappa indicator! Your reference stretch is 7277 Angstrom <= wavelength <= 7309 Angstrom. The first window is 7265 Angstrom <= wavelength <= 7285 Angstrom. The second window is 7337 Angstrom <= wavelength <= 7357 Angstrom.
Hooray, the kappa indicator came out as -0.10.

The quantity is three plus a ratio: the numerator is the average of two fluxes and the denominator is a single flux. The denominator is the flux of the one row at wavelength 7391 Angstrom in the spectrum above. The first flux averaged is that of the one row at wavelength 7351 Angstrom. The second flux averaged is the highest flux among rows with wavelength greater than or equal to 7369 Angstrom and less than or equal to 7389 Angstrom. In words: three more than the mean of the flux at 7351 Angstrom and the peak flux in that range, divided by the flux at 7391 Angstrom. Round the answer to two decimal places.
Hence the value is 3.99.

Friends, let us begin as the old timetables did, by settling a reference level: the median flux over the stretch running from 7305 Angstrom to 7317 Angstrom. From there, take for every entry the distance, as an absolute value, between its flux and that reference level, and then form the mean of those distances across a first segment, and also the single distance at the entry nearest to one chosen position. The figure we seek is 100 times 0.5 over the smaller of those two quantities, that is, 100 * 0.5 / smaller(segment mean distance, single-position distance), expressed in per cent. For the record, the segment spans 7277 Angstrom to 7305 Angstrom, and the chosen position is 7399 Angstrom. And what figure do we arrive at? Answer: 182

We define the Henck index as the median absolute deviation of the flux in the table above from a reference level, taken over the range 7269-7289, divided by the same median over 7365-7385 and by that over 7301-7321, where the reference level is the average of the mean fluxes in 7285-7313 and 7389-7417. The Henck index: 3.4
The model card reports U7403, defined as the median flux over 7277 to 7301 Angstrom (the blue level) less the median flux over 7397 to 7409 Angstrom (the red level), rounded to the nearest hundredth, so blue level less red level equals -0.25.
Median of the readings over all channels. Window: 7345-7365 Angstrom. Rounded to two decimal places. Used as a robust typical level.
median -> 5.69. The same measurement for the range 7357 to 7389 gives 5.39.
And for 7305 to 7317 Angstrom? 5.43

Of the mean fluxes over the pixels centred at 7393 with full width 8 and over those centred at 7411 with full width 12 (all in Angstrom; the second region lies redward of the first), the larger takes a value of 5.86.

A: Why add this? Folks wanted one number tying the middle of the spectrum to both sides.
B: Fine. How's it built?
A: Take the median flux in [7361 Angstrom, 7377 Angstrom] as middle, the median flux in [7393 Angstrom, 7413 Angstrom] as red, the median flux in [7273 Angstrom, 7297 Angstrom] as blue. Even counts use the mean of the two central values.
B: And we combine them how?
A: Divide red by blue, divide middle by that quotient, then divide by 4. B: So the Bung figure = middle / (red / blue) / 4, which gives 1.24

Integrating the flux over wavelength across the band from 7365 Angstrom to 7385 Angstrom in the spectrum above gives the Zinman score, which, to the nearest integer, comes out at 109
